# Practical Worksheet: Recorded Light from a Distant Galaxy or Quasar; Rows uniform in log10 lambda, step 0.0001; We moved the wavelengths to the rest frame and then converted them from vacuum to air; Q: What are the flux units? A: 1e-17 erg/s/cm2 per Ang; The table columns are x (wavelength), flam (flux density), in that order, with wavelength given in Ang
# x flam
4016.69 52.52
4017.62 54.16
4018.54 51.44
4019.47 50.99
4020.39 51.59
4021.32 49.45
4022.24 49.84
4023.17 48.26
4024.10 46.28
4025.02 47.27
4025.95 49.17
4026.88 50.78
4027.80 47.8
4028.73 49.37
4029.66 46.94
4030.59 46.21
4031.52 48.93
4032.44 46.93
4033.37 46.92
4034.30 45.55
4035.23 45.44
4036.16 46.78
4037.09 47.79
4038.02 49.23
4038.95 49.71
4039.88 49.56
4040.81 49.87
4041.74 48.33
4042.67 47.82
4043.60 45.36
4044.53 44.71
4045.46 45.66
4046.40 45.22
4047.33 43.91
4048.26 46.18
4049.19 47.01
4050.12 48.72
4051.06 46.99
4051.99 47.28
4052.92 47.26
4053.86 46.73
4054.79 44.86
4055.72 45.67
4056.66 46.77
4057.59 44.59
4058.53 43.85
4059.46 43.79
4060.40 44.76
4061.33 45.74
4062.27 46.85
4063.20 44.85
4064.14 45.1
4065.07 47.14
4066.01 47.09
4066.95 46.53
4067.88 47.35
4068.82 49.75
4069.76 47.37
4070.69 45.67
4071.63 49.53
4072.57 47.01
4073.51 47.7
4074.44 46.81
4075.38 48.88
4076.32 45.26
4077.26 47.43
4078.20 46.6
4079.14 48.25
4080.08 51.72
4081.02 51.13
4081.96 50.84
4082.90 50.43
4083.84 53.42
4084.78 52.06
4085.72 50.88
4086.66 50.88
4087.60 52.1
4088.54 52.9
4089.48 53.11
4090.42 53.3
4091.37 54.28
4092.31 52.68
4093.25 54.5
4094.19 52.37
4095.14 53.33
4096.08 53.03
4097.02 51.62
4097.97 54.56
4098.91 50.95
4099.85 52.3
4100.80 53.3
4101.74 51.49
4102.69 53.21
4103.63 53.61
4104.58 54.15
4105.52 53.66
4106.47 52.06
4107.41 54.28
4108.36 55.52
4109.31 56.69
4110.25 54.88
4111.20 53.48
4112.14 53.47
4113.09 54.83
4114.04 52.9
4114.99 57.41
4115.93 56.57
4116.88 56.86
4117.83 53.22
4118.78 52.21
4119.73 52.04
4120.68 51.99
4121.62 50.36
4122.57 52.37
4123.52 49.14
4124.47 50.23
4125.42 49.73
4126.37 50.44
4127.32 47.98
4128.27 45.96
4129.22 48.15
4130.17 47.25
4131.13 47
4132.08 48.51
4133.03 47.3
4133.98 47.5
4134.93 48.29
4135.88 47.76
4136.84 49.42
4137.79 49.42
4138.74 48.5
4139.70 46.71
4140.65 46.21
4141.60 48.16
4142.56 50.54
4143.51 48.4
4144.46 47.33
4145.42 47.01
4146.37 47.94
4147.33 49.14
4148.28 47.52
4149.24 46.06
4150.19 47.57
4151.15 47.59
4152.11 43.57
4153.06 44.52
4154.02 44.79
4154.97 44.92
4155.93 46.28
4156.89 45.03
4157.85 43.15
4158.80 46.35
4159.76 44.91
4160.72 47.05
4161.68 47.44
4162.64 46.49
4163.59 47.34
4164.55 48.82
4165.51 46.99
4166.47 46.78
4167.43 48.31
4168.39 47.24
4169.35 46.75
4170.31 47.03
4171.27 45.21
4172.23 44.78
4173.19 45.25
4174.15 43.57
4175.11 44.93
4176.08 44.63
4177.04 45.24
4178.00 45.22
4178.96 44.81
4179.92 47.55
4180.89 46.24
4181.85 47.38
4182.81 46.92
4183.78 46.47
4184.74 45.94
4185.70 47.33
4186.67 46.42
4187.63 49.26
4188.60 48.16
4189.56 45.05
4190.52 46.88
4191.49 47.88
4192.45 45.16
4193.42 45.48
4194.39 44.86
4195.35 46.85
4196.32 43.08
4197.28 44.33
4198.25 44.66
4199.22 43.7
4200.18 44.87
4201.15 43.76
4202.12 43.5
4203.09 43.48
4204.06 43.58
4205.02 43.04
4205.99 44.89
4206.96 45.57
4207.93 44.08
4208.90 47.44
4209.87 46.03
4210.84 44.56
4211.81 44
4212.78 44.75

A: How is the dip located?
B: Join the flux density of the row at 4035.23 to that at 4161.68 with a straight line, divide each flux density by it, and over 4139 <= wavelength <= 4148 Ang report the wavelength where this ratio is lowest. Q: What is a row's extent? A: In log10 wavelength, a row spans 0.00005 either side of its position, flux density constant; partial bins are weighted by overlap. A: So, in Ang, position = 4140.65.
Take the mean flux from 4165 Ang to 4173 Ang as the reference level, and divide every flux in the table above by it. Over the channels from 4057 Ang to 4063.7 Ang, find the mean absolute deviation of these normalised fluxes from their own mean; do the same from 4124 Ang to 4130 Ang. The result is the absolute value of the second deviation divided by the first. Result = 1.76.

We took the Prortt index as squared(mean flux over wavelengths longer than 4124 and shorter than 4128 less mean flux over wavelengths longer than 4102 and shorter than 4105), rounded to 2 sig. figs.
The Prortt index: 16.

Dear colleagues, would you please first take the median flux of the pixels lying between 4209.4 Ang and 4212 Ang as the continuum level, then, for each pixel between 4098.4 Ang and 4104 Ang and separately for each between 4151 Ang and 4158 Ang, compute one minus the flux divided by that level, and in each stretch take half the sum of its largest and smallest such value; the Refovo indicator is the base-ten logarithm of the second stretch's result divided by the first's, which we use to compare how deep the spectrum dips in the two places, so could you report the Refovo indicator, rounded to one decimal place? -1.0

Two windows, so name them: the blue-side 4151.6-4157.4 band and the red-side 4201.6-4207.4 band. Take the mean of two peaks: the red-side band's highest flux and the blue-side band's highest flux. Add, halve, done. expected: 46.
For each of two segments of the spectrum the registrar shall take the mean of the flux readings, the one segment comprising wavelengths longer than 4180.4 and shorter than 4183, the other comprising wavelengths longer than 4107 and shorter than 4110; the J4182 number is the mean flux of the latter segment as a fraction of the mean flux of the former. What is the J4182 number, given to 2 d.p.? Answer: 1.18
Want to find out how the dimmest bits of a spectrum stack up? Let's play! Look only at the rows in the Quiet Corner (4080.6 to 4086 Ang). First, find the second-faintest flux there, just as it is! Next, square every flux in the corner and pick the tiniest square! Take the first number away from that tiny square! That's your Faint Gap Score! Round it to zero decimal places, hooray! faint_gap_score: 2492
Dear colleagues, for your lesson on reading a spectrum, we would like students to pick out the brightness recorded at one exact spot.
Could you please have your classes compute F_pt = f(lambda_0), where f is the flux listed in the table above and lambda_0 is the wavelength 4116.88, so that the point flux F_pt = 56.86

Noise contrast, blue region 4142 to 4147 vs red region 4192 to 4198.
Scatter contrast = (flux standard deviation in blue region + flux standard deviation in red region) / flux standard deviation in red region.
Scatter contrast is 2.1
